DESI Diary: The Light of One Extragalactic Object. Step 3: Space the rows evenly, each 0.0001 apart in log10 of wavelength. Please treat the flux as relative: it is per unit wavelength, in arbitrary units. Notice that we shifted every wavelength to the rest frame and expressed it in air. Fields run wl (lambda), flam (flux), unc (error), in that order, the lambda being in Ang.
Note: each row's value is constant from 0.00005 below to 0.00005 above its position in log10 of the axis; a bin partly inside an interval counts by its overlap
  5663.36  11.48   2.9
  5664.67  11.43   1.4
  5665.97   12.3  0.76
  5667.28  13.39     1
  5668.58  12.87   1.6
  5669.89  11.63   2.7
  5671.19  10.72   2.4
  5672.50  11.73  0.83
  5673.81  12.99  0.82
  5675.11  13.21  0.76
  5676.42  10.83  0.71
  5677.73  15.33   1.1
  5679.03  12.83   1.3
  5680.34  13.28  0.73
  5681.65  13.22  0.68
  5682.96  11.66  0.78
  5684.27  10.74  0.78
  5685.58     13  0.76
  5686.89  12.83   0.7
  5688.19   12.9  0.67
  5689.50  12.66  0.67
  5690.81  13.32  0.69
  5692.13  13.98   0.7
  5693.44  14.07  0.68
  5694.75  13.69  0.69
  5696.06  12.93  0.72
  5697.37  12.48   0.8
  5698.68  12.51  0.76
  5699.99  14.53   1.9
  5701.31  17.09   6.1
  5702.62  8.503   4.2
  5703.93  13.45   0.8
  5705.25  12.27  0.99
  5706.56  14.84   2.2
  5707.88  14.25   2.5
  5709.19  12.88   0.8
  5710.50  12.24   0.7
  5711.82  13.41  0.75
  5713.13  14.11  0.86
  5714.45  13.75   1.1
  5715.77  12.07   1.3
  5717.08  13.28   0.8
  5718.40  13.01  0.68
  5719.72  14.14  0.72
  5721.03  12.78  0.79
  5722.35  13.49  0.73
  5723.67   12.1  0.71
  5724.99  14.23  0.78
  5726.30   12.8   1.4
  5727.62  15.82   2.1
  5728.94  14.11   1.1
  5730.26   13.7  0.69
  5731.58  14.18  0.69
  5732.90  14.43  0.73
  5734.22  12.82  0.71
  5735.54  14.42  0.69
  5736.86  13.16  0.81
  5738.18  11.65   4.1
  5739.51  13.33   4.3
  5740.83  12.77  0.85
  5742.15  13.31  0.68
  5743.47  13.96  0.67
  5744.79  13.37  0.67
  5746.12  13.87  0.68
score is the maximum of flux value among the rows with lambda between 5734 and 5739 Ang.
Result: 14.42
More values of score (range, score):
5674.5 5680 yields 15.33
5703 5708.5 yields 14.84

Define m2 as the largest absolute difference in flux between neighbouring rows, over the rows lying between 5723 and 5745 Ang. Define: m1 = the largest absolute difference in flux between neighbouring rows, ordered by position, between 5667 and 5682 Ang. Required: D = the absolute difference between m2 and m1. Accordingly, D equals 1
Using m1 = 4.5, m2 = 3.0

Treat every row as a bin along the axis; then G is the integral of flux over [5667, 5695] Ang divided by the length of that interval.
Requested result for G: 12.7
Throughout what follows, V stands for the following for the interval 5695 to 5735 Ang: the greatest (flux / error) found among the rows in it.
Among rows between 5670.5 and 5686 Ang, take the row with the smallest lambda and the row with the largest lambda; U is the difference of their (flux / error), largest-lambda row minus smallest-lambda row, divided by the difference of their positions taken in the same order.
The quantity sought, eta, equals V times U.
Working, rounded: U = 0.88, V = 20.6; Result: 18.0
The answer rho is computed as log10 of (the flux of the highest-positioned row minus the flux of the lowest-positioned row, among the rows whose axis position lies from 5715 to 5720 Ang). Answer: 0.3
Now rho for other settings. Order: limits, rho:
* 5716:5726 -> 0.0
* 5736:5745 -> -0.7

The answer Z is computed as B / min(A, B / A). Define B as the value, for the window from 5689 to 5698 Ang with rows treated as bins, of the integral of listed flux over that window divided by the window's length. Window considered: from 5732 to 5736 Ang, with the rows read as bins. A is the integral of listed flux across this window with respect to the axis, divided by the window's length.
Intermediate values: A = 13.9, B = 13.3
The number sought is 13.9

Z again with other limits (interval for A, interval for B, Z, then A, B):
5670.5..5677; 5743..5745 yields 11.9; 11.9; 13.7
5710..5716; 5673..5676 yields 13.2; 13.2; 12.9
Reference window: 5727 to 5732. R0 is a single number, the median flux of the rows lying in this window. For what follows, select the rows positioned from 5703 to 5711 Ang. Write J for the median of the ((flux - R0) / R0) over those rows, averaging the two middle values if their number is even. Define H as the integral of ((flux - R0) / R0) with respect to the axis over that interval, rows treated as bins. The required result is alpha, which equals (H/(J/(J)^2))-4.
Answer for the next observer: -3.96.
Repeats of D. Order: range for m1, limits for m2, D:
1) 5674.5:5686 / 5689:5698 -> 4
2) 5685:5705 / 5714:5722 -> 7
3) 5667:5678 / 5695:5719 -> 4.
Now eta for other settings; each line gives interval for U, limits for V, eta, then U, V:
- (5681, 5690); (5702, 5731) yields -1.4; -0.07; 19.9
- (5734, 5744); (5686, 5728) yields 6.2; 0.30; 20.7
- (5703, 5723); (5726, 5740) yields 1.9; 0.09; 20.9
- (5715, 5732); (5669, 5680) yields 12.4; 0.71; 17.4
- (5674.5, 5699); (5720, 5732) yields -0.8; -0.04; 20.6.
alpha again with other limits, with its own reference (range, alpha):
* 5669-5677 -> -3.78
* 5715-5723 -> -3.96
